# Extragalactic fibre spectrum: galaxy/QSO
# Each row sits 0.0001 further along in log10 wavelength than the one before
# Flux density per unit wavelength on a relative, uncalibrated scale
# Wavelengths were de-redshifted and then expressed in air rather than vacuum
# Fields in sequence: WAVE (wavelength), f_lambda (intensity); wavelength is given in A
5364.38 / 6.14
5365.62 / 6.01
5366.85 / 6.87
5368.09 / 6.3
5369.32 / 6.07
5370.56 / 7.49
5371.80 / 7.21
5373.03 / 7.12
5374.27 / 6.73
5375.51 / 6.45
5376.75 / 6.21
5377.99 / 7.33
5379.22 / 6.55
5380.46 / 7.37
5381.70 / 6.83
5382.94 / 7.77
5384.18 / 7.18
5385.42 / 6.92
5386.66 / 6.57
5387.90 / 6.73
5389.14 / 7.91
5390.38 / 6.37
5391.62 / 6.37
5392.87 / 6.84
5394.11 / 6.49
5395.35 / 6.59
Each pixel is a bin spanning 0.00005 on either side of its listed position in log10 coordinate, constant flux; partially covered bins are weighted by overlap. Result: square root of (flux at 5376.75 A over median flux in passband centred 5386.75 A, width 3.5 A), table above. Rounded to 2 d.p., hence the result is 0.96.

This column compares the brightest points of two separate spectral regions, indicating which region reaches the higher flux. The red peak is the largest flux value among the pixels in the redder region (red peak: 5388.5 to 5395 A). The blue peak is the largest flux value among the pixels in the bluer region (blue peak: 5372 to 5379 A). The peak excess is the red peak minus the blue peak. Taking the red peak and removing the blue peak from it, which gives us 0.58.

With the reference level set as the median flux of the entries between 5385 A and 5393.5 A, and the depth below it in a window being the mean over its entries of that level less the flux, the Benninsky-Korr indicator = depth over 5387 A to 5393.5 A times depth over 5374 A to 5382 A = 0.01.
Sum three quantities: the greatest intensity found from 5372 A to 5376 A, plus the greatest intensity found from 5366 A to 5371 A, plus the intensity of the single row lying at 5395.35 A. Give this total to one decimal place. 21.2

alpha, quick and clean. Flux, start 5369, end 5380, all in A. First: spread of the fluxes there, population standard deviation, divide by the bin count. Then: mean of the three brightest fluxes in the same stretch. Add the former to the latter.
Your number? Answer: 7.8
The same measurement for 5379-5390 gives 8.2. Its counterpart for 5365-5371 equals 7.4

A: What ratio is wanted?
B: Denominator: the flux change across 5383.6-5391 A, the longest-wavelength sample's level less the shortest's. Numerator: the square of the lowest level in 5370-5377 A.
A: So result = -48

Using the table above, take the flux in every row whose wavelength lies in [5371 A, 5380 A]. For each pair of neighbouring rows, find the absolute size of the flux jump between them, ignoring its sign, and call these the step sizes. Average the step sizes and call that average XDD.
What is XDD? 0.48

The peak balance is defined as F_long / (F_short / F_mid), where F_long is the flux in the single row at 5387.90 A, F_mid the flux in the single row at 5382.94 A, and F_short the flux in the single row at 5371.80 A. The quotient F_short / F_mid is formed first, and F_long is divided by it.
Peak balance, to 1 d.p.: 7.3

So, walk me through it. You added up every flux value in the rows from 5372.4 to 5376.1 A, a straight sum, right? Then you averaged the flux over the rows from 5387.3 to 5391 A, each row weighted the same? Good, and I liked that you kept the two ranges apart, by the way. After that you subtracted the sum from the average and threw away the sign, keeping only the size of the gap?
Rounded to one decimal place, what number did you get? 13.3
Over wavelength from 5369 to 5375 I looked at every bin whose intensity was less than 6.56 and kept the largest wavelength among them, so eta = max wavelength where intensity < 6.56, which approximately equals 5369.32 A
